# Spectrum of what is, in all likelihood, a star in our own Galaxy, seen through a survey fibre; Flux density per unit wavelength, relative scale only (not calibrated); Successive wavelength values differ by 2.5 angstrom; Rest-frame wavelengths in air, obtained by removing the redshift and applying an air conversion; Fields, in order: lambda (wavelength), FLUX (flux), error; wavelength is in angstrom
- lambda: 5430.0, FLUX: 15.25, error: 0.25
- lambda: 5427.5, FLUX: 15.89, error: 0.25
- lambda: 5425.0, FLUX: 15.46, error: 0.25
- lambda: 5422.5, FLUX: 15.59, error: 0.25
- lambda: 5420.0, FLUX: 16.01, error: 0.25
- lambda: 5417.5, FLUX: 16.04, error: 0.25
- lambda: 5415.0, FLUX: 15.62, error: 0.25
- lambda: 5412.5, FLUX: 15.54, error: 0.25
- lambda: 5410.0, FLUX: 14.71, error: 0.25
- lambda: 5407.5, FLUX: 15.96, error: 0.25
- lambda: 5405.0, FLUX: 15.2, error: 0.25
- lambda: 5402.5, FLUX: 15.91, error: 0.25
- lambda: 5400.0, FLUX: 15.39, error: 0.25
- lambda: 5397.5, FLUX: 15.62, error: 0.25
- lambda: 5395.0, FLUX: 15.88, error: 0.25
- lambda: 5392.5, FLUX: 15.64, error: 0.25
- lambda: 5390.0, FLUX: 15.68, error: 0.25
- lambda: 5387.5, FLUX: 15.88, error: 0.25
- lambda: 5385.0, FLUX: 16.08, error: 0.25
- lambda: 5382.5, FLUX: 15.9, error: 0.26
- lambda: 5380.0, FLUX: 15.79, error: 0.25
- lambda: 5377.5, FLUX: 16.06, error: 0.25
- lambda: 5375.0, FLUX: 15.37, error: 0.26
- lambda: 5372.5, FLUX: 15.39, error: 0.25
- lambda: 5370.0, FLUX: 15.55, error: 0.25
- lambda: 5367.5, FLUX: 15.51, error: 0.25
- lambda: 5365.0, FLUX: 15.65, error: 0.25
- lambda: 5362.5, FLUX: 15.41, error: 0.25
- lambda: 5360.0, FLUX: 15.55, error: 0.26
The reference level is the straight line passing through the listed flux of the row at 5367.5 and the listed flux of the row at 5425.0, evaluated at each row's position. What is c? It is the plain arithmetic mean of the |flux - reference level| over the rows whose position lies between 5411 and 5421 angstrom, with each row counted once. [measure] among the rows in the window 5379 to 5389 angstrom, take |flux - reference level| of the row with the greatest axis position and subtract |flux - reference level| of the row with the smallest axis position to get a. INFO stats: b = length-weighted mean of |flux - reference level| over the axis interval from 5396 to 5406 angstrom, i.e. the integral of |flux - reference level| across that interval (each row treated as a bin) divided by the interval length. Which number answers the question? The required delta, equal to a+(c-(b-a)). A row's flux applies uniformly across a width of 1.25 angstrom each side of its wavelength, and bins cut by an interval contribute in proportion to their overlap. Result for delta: 0.3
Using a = 0.10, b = 0.24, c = 0.33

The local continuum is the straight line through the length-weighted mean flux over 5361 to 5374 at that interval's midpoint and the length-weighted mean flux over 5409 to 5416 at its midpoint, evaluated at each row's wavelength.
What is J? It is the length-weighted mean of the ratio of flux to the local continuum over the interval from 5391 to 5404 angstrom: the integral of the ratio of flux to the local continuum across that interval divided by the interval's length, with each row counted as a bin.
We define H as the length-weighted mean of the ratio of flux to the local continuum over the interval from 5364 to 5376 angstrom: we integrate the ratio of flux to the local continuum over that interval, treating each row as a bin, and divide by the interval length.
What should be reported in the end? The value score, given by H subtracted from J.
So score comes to 0.020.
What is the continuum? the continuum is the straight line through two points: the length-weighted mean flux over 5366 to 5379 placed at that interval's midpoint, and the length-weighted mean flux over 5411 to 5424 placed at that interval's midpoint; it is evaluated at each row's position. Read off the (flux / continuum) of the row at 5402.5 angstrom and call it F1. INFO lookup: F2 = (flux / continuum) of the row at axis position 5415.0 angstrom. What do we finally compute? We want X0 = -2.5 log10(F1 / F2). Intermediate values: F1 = 1.01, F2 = 0.993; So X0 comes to -0.023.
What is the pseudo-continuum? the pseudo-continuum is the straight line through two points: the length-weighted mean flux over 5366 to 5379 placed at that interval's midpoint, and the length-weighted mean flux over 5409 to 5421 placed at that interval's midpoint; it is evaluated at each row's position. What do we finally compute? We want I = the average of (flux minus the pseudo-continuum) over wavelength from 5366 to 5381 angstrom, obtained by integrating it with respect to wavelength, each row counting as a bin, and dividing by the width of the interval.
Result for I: 0.028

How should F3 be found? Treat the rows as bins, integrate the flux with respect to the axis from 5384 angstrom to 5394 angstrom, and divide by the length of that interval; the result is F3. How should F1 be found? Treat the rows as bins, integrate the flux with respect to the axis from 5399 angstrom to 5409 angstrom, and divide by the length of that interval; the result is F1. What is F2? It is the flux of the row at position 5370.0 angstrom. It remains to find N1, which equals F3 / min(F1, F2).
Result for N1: 1.02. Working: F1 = 15.60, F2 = 15.55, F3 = 15.8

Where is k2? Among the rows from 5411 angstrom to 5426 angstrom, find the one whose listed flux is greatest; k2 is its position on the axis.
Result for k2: 5417.5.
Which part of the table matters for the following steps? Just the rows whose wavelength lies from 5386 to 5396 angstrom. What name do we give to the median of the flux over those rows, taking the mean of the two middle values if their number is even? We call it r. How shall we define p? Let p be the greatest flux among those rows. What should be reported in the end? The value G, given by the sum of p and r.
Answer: 31.7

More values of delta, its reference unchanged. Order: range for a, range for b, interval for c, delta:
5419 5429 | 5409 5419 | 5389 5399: -0.4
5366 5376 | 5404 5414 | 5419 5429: 0.1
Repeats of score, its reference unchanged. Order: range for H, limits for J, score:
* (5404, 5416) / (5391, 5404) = 0.014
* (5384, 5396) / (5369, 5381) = -0.017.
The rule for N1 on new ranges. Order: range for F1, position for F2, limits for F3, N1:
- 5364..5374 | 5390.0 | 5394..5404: 1.01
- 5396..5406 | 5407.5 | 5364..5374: 1.00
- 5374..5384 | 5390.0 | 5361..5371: 0.99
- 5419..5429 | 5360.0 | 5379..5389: 1.02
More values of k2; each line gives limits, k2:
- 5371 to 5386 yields 5385.0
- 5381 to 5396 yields 5385.0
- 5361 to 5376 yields 5365.0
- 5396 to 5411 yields 5407.5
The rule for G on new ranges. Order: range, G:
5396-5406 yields 31.4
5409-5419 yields 31.6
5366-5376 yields 31.0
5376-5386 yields 32.1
